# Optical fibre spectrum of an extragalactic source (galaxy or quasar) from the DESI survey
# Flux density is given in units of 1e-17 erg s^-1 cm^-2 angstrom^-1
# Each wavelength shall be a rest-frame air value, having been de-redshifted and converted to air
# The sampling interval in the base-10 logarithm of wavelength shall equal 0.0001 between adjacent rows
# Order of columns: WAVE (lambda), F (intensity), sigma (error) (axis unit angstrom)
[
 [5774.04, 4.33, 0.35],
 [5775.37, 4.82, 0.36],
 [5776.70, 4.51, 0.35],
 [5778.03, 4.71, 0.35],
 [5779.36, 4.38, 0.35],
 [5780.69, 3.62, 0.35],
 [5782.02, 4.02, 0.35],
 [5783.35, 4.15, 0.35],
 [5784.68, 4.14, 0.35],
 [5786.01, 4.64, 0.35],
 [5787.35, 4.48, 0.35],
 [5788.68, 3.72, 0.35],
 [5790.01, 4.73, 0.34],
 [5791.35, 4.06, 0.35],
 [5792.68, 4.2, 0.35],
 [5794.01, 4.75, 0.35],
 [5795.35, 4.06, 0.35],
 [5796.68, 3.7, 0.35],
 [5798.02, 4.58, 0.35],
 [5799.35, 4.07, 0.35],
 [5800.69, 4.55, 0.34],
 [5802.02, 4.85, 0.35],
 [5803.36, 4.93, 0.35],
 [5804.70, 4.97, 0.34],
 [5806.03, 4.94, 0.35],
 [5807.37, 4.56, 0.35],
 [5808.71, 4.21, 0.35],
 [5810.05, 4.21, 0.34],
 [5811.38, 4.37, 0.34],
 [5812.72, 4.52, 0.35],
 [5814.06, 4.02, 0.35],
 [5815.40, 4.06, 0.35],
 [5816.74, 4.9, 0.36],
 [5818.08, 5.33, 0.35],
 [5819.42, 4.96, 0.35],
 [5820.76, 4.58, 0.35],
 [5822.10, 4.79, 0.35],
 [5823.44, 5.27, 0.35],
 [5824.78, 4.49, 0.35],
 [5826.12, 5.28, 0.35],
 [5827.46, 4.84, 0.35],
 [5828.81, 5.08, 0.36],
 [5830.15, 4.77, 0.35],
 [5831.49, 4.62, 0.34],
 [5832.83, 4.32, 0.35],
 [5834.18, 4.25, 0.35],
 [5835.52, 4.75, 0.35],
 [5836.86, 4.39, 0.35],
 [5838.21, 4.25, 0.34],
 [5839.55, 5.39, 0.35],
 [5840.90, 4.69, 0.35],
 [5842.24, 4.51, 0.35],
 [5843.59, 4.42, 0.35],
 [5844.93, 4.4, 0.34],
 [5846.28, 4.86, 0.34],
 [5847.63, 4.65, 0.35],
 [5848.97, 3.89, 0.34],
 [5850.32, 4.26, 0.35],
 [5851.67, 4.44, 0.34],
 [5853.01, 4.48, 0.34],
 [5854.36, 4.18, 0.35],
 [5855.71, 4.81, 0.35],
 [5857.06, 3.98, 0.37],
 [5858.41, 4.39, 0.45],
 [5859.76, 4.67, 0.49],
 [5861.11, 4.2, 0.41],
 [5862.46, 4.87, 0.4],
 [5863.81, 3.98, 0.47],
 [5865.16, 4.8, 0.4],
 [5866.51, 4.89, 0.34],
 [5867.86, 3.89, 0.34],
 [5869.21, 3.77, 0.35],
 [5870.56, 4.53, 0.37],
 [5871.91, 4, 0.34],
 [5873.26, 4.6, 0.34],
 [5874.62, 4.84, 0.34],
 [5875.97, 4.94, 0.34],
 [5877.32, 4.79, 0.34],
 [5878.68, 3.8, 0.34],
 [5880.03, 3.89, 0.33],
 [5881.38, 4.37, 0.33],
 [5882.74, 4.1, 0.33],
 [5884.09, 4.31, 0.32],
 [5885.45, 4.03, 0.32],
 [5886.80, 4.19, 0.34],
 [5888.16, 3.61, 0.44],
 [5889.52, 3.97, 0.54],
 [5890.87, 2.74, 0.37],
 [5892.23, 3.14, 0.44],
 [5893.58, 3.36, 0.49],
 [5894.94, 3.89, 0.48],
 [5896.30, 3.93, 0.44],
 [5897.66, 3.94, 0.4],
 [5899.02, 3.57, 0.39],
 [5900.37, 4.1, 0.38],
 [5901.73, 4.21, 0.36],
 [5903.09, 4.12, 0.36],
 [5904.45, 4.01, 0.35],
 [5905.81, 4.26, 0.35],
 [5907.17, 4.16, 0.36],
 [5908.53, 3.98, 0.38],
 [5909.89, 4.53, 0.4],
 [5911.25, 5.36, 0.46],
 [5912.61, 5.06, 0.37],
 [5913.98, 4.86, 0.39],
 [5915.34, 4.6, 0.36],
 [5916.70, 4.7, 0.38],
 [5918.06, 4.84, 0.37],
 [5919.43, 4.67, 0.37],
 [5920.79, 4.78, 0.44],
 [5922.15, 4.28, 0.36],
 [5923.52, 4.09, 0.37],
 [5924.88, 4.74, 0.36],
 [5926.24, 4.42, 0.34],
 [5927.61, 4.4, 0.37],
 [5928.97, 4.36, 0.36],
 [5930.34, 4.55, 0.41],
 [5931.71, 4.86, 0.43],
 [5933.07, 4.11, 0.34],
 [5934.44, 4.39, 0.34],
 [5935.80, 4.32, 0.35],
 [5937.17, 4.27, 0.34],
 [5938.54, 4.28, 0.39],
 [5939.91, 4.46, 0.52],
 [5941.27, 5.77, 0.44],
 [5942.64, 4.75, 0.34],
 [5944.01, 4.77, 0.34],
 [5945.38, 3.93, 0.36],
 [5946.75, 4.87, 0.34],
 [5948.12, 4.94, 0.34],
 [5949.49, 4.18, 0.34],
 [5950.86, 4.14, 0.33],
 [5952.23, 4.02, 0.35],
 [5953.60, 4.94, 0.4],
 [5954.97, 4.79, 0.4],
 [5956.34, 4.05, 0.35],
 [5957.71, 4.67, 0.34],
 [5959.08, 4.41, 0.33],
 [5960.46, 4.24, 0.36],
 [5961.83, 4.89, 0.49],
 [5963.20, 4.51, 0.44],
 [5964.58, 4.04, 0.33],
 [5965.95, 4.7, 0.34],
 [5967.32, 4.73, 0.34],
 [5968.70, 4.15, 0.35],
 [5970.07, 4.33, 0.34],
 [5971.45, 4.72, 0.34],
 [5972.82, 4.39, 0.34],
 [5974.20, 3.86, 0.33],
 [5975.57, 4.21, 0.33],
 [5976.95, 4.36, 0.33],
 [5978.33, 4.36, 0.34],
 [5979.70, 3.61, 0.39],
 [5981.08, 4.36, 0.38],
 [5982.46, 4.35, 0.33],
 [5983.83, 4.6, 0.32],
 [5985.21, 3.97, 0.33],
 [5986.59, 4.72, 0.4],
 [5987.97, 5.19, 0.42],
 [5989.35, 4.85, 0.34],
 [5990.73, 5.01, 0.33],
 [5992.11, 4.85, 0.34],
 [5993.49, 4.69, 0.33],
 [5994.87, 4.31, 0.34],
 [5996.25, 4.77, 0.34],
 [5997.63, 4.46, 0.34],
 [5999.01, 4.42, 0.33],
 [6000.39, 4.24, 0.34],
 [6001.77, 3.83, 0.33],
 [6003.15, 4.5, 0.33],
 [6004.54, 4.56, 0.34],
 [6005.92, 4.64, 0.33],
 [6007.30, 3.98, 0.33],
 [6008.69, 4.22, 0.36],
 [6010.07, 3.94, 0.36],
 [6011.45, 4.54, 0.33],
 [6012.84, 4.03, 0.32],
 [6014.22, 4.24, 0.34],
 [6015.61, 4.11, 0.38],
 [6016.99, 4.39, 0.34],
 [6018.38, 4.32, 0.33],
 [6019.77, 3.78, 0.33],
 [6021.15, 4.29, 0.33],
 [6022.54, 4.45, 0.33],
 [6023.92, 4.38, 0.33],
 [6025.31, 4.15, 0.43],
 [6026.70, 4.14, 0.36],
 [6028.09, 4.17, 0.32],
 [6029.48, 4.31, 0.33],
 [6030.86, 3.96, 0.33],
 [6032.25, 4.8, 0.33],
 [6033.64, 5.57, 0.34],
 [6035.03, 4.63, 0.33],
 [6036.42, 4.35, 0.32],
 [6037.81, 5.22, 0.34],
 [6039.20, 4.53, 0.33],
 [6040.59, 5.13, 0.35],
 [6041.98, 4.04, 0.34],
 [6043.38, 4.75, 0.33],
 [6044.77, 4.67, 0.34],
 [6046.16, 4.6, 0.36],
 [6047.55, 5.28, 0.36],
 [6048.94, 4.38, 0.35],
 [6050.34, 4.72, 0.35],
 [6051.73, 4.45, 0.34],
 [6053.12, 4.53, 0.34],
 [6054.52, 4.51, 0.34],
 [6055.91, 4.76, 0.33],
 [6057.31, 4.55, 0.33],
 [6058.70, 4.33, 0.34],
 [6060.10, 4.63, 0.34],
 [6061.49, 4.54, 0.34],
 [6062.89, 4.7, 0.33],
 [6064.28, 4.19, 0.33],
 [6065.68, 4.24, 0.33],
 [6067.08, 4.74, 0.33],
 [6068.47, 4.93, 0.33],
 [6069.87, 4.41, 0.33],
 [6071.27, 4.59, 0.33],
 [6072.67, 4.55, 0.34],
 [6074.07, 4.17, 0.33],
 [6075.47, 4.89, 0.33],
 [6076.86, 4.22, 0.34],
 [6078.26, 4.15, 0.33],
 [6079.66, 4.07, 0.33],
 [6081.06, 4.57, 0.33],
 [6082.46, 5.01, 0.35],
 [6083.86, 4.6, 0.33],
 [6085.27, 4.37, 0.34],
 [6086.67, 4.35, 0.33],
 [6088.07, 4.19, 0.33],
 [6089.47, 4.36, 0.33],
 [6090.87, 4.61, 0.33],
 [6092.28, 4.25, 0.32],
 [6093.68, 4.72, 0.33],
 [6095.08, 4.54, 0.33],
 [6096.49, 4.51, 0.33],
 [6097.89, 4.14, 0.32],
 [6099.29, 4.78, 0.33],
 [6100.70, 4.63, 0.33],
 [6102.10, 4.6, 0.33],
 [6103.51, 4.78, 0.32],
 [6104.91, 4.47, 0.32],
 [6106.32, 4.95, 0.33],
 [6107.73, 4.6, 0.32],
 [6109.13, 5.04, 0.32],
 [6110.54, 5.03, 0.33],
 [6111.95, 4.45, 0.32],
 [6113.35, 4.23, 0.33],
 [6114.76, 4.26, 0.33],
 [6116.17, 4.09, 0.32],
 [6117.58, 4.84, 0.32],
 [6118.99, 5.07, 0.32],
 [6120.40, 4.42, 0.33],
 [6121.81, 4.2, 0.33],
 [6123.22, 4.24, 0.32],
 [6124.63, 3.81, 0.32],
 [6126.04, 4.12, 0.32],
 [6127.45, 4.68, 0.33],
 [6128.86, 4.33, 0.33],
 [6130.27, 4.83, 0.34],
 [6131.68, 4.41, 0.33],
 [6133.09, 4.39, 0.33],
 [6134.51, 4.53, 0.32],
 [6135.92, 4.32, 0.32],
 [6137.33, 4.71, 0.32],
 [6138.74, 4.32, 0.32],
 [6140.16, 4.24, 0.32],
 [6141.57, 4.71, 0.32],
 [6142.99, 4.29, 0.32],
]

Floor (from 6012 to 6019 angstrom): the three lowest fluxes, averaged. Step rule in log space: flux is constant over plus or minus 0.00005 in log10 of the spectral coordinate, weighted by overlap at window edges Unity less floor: -3.13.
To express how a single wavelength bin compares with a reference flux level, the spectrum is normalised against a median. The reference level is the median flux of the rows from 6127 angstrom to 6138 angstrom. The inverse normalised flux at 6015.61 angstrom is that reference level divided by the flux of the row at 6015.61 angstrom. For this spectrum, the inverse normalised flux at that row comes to 1.09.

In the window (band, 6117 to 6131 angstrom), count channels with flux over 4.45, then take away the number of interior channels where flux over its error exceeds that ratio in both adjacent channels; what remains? 1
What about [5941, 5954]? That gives 3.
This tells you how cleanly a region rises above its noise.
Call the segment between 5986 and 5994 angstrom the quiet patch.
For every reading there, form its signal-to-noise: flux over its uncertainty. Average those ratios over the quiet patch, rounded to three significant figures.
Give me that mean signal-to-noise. 13.7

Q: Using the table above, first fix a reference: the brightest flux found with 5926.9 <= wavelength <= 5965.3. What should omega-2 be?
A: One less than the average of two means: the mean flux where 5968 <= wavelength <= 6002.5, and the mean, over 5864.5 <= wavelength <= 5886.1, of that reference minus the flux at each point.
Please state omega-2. 1.924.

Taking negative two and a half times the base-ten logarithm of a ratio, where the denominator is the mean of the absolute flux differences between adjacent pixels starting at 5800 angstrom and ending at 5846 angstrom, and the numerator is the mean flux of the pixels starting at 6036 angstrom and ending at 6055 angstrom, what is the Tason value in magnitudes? -2.87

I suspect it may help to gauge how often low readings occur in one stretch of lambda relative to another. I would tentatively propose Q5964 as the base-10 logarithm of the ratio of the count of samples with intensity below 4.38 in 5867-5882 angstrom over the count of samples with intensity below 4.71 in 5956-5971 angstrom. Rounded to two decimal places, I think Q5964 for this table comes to -0.18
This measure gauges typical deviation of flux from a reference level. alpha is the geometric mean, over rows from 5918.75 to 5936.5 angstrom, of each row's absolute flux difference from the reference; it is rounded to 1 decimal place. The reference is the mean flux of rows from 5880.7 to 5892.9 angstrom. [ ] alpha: 0.6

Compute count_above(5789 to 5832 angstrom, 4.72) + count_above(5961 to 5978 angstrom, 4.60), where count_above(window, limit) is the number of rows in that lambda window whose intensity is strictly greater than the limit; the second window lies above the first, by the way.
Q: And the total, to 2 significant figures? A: 19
